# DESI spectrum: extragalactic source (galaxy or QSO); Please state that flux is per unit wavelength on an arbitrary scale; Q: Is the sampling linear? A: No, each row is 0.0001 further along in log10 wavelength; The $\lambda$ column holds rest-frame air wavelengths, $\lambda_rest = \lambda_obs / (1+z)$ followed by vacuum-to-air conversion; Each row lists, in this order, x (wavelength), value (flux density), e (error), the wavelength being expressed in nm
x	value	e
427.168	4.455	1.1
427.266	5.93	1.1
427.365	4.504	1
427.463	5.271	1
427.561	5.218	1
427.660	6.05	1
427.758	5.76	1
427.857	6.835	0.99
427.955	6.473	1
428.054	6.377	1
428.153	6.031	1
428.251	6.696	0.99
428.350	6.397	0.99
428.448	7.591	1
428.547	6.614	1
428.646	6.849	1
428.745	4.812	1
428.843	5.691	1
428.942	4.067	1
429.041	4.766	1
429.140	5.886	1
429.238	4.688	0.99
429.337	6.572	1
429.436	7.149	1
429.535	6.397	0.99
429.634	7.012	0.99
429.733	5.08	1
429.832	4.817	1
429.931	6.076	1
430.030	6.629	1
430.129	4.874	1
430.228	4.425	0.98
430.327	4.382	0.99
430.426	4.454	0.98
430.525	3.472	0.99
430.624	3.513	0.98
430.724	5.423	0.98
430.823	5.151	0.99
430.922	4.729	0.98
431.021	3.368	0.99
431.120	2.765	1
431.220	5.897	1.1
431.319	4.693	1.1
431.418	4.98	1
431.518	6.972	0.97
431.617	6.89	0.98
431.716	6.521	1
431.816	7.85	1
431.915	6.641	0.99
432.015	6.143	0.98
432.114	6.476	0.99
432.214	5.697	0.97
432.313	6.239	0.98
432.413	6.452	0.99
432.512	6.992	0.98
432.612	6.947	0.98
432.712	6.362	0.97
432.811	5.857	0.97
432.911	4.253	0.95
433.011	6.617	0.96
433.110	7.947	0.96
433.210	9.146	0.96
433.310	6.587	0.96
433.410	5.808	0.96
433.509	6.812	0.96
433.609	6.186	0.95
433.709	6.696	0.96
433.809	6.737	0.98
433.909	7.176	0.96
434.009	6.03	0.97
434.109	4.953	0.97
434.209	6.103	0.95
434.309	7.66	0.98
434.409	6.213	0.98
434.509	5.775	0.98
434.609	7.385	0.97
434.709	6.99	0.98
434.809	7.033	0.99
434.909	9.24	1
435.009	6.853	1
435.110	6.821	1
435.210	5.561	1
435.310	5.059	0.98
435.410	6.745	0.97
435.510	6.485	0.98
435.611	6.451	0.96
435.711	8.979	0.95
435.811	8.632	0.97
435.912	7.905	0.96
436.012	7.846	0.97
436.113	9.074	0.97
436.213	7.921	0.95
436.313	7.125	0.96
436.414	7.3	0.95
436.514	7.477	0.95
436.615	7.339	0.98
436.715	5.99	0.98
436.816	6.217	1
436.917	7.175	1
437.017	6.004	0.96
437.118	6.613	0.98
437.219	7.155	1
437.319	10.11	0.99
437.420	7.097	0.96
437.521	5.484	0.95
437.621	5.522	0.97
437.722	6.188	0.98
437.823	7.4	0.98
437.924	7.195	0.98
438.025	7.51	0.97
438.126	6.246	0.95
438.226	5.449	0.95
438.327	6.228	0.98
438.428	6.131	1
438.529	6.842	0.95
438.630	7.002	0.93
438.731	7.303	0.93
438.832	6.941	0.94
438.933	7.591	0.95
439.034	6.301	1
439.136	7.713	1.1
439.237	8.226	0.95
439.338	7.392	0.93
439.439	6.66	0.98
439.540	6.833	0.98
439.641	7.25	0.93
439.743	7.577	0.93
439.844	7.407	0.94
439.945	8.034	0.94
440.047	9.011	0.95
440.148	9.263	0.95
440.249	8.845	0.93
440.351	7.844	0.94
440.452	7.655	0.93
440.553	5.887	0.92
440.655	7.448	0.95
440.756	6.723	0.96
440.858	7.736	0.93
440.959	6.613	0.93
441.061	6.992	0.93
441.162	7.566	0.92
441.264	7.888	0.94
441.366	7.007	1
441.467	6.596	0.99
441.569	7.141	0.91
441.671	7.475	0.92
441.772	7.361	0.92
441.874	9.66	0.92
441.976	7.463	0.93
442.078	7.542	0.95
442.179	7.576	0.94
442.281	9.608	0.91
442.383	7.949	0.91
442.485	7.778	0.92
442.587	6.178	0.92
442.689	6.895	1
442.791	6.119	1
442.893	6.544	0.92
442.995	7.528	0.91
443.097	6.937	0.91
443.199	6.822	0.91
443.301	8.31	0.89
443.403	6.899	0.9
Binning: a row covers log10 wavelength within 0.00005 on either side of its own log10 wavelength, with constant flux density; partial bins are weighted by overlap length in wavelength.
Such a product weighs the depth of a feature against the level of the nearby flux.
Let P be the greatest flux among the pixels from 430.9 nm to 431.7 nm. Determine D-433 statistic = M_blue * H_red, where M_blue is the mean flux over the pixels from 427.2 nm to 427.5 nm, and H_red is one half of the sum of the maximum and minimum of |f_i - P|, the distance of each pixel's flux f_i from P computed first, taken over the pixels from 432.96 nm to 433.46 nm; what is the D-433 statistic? 6.6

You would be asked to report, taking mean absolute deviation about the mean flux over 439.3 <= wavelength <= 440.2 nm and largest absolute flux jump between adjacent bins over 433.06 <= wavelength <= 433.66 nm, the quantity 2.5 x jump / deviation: 9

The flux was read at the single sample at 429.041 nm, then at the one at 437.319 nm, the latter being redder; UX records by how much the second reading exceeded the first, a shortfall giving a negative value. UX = 5.3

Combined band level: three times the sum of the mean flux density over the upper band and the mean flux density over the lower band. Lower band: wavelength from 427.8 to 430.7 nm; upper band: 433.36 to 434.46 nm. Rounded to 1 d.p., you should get 36.2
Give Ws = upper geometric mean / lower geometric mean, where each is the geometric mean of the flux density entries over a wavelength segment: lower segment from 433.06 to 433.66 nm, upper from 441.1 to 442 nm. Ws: 1.08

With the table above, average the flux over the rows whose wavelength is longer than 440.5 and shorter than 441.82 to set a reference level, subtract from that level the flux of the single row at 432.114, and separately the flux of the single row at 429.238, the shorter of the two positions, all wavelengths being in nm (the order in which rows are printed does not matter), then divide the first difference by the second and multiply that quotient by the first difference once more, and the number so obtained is 0.2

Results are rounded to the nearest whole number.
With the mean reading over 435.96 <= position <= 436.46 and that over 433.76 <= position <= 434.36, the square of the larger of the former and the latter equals 62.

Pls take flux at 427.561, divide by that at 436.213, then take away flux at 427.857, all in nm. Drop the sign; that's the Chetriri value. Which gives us 6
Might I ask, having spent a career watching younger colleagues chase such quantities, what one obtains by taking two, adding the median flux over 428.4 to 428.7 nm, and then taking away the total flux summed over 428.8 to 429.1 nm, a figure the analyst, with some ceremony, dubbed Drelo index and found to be -5.7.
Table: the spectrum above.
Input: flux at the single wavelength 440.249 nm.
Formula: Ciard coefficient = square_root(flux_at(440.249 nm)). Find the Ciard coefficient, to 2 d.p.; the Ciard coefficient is 2.97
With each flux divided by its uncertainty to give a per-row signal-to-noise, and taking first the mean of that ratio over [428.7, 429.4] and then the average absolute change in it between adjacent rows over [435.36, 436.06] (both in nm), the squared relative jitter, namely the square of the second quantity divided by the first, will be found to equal 0.021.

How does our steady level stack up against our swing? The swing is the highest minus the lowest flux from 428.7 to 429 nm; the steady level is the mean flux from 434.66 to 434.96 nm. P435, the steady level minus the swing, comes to 6.1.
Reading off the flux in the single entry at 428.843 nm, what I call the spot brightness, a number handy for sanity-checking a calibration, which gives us 5.691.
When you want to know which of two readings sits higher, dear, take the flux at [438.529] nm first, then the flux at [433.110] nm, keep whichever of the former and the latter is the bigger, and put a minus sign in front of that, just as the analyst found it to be -7.9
